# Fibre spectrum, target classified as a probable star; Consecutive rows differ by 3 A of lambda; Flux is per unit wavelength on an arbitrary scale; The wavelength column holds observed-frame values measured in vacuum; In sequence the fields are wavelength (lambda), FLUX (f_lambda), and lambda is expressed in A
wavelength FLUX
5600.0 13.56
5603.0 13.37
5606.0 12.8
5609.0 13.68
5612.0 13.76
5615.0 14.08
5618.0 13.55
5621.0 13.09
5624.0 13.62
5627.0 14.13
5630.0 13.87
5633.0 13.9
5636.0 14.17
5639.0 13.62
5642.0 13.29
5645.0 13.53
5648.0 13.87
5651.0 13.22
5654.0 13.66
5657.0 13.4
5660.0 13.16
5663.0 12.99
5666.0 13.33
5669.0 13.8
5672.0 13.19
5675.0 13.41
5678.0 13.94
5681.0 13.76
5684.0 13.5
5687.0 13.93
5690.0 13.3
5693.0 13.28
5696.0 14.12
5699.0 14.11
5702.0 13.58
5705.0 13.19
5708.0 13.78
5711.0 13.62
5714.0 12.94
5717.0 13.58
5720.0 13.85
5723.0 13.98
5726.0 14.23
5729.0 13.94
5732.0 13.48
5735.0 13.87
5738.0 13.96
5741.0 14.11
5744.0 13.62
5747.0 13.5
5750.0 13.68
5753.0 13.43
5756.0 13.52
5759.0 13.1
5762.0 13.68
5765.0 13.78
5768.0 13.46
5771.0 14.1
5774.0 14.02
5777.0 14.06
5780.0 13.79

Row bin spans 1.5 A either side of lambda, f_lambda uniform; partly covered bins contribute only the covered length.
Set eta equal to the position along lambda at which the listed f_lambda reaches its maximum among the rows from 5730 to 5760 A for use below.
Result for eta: 5741.0 A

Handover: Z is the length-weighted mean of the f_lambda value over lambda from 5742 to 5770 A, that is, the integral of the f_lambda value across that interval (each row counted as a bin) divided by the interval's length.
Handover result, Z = 13.6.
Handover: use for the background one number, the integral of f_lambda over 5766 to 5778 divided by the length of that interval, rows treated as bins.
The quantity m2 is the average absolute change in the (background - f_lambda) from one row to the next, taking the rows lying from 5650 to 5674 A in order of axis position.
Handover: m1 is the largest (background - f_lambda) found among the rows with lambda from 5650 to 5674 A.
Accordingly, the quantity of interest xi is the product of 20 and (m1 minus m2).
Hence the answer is 11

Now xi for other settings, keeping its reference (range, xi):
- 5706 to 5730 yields 12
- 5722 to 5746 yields 2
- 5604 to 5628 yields 13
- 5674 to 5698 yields 4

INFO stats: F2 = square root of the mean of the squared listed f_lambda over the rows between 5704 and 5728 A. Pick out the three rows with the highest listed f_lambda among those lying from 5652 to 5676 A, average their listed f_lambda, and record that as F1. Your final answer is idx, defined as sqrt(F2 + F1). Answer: 5.22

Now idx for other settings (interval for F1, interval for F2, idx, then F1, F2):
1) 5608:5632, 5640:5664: 5.24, 14.0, 13.4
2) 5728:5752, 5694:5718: 5.26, 14.0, 13.6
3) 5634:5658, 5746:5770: 5.24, 13.9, 13.5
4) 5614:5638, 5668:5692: 5.27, 14.1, 13.6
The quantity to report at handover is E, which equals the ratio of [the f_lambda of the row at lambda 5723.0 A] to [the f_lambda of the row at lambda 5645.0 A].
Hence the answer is 1.03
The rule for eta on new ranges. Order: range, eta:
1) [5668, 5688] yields 5678.0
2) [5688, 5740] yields 5726.0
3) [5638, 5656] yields 5648.0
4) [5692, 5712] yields 5696.0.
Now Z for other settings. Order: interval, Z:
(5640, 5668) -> 13.4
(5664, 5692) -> 13.6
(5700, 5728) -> 13.7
